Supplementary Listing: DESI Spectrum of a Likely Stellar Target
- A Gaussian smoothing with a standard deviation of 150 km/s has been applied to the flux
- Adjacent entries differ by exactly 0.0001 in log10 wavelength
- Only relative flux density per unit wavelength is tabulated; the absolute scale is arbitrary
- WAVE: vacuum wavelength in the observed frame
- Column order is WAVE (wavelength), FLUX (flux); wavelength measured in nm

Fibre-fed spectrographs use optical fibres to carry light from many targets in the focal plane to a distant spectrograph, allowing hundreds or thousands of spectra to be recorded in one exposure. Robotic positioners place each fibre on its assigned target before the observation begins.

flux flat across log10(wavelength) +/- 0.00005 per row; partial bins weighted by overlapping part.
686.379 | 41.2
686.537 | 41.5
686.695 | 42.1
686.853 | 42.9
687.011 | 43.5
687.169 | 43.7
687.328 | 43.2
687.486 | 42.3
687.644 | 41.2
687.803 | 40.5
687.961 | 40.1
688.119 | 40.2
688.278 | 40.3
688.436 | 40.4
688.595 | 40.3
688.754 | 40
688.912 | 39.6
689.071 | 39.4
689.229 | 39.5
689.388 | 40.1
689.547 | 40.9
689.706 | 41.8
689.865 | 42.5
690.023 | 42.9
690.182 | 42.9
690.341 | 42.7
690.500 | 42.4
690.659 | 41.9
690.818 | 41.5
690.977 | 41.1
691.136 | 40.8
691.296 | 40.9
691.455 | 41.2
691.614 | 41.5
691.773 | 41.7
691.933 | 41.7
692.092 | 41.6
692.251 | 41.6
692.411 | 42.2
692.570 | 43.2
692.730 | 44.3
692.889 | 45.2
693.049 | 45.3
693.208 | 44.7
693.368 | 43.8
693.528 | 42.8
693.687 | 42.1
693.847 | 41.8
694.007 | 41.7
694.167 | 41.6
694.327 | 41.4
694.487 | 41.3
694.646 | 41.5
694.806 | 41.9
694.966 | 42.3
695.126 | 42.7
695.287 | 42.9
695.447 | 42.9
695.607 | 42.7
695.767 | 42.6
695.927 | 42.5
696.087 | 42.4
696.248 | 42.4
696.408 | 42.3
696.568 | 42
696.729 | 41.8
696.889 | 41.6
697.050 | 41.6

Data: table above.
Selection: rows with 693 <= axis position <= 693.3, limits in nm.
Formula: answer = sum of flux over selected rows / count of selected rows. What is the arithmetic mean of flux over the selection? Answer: 45.0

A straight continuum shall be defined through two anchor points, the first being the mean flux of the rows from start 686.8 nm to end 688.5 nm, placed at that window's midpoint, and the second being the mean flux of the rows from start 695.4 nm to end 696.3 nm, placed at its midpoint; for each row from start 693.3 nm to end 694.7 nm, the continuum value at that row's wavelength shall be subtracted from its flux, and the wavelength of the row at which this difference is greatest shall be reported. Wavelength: 693.368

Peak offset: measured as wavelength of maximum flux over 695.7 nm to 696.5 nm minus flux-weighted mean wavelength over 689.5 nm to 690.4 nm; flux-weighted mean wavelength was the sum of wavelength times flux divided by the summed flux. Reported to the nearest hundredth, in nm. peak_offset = 5.82 nm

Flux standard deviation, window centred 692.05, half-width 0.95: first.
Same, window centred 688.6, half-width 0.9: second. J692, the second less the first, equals -1.0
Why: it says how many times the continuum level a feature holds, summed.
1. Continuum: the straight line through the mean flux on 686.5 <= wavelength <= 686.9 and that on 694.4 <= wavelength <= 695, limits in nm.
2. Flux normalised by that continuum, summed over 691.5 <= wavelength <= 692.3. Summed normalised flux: 4.97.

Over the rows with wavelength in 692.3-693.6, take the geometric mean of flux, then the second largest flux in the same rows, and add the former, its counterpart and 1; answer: 90.1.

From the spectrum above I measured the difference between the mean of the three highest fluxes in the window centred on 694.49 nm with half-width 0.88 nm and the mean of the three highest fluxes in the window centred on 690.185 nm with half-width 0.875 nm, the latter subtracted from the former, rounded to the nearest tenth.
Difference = -0.2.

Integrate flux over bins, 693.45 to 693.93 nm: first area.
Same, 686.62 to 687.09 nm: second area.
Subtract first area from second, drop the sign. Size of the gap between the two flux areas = 0.1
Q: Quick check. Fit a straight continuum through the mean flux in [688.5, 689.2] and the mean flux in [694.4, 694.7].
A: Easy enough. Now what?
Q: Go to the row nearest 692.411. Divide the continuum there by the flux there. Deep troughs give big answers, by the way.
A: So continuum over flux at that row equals 0.97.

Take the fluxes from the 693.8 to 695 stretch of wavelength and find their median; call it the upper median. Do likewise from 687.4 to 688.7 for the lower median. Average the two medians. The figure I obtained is 41.0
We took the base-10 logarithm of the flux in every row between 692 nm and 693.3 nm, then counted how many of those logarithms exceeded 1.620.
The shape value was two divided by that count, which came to 0.33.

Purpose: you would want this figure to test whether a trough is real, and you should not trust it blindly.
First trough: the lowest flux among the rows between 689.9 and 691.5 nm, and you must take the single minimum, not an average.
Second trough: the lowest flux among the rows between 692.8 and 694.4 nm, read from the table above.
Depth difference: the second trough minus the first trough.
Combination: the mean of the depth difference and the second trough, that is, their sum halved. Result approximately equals 21.0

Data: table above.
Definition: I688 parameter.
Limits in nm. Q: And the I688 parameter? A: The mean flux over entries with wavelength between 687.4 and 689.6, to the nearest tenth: 40.3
